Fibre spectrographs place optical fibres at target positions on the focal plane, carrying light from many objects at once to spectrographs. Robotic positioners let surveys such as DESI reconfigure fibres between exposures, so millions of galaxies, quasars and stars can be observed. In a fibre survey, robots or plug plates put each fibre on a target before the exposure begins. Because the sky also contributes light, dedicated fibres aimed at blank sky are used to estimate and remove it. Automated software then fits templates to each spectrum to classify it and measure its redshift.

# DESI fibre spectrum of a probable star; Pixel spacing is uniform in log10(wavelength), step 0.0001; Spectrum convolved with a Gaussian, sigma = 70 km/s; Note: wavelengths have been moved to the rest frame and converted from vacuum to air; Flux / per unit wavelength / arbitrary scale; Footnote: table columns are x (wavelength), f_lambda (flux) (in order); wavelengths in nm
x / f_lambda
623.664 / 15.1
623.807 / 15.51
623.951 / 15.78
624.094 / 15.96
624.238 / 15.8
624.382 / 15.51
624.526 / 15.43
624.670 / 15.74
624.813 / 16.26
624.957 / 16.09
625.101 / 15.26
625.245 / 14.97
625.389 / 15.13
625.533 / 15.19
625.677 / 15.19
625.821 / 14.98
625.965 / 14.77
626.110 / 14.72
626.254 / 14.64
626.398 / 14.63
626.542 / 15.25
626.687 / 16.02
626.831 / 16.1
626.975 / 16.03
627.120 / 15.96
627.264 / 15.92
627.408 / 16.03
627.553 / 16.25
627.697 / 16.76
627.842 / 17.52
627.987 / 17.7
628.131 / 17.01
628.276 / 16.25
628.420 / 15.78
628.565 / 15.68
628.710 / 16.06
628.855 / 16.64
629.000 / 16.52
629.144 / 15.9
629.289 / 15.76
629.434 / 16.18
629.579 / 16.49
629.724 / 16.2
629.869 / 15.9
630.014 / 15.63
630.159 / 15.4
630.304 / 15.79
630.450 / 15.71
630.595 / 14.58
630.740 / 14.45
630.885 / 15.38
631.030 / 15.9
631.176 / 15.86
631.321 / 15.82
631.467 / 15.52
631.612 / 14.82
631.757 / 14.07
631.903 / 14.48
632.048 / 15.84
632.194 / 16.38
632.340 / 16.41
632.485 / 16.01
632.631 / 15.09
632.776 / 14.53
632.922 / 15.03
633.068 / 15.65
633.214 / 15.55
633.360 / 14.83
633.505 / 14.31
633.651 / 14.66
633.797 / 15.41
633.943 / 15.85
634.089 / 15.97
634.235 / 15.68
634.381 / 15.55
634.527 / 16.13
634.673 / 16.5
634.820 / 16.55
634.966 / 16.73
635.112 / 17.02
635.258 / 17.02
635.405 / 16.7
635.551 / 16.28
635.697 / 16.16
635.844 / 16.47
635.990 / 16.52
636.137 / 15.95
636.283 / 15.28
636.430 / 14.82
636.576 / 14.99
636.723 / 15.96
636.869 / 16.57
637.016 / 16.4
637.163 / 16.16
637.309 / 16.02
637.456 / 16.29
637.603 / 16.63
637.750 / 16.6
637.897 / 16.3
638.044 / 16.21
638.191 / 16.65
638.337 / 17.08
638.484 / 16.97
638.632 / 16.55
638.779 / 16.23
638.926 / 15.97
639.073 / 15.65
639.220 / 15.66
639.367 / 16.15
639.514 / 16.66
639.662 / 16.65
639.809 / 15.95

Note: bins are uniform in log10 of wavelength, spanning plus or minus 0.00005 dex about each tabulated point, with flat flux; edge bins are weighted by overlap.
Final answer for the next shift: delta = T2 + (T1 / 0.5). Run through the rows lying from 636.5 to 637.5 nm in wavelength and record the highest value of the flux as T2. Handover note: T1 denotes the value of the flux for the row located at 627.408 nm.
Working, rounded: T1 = 16.03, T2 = 16.57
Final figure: 48.6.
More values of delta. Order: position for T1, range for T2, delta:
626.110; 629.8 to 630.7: 45.3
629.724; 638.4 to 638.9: 49.4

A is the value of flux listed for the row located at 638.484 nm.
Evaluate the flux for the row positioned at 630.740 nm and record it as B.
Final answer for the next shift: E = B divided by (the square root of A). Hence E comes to 3.5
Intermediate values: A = 16.97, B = 14.45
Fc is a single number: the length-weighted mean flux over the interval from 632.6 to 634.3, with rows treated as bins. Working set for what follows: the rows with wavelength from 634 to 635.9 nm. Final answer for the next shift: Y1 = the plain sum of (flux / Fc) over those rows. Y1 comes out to 14.0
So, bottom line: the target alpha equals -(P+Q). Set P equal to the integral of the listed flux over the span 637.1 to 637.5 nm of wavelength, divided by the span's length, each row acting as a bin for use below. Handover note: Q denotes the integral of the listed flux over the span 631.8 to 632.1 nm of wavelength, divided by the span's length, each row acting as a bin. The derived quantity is -31.2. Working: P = 16.2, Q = 15.0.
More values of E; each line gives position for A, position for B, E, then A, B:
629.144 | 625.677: 3.8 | 15.9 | 15.19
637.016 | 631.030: 3.9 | 16.4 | 15.9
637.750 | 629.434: 4.0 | 16.6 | 16.18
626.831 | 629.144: 4.0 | 16.1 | 15.9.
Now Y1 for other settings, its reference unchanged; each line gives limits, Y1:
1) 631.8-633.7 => 13.1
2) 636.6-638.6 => 14.1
